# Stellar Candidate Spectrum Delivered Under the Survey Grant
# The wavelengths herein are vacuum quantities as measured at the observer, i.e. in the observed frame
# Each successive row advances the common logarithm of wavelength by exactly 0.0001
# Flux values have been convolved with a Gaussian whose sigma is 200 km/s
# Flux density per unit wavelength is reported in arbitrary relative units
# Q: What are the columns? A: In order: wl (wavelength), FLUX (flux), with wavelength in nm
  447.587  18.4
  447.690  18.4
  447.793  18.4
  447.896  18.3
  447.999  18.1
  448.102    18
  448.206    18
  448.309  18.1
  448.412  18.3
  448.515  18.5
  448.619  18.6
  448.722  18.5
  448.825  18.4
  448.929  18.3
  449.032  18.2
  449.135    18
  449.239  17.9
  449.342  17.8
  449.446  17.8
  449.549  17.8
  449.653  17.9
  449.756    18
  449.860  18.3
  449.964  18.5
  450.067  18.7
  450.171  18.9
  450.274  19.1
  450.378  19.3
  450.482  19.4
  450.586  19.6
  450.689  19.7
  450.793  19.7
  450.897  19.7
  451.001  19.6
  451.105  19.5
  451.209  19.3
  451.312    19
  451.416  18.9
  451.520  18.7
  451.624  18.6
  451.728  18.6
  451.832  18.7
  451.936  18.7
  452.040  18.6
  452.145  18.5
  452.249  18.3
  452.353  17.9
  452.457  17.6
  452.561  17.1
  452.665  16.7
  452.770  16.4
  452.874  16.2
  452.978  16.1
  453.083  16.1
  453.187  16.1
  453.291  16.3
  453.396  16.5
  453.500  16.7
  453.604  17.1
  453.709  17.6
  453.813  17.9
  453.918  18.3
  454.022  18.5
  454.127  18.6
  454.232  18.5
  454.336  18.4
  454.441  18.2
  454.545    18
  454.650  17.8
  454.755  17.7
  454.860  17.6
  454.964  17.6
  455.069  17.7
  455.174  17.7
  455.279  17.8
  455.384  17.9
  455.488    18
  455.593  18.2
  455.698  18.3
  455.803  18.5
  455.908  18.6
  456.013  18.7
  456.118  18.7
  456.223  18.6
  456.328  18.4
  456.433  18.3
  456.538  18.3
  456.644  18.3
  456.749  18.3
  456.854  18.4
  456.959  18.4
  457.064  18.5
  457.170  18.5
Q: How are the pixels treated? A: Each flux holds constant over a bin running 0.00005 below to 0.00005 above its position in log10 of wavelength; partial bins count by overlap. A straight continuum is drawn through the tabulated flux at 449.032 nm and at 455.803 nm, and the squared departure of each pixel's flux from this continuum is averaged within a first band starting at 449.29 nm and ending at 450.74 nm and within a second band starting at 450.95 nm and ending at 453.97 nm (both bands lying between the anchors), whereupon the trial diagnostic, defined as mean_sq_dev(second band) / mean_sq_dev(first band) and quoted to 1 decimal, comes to 2.8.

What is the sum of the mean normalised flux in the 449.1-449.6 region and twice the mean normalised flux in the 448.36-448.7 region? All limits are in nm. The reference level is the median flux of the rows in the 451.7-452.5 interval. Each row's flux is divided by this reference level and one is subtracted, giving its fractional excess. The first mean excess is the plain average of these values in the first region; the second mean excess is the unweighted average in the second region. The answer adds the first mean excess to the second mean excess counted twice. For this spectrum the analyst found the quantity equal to -0.05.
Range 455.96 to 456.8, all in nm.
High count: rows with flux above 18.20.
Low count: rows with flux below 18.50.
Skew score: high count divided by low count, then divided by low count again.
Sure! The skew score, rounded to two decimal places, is 0.32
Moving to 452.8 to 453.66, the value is 0.00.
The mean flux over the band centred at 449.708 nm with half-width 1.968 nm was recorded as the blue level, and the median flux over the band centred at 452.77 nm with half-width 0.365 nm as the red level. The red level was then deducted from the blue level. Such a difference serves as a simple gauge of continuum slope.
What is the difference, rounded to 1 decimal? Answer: 2.2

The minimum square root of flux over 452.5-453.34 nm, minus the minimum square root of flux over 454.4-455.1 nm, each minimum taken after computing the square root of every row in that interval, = -0.18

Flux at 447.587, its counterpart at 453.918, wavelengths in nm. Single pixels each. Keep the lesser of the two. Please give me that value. 18.3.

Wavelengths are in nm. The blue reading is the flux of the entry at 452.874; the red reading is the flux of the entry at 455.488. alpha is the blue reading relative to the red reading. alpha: 0.90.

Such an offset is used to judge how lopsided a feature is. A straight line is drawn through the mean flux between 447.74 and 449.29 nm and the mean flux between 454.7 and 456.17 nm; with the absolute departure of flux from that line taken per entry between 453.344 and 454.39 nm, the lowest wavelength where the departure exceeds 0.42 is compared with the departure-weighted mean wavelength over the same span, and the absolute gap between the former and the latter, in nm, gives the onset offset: 0.29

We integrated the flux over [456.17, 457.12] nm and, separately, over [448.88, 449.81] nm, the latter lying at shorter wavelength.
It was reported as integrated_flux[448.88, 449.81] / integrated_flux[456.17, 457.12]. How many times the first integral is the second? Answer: 0.96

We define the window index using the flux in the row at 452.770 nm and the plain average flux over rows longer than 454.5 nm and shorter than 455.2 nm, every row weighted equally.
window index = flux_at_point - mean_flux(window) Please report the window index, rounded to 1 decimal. -1.3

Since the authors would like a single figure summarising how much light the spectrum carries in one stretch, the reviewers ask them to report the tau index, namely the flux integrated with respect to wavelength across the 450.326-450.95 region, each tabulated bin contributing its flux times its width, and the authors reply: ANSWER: 12.2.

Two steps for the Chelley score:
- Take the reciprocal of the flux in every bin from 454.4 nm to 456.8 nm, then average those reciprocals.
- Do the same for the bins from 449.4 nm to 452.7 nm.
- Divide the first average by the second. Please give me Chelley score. 1.03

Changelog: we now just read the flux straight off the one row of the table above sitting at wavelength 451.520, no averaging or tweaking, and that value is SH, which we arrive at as 18.7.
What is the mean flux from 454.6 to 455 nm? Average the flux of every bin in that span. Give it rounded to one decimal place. 17.7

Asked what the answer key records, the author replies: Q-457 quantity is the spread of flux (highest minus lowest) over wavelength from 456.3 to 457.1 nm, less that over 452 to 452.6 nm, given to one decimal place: -1.3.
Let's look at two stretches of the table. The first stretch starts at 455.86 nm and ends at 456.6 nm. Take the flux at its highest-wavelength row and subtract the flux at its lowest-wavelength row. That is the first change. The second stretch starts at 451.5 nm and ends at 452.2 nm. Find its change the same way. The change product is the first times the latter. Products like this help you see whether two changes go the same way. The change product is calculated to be 0.06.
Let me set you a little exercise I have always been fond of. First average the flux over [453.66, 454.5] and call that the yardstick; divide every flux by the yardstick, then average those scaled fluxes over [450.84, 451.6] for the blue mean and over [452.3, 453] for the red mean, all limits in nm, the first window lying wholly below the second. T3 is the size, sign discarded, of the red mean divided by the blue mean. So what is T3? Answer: 0.88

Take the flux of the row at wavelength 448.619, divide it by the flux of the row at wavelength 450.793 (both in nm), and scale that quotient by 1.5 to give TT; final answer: 1.42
